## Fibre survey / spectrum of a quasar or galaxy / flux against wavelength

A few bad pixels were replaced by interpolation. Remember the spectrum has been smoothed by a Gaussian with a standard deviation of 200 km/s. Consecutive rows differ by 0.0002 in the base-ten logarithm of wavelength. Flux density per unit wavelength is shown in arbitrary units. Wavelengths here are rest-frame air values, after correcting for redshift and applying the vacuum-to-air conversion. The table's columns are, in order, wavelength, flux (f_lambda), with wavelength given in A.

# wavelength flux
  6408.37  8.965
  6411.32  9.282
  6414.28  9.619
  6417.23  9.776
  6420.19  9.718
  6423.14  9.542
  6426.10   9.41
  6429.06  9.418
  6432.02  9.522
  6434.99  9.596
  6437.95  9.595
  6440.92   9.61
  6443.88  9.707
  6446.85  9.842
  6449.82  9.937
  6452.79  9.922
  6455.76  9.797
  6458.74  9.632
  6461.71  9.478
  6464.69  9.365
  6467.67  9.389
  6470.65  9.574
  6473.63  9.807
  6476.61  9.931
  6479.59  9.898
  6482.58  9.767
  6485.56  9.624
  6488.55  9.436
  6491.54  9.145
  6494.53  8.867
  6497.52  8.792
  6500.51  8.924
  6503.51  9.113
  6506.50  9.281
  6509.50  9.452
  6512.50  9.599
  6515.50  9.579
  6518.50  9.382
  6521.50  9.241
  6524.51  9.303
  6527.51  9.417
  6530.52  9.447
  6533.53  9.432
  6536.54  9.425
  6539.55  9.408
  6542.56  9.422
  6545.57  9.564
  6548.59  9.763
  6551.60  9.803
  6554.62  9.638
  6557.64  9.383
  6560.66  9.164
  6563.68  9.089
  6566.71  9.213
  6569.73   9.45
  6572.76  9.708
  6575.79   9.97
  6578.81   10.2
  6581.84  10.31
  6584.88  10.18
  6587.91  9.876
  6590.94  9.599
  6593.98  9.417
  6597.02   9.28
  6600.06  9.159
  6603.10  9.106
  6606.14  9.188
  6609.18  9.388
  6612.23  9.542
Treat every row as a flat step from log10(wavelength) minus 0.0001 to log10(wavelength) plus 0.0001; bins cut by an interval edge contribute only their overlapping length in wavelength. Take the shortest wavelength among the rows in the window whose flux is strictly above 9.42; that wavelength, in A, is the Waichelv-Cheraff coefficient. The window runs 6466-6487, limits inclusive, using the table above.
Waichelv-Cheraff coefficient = 6470.65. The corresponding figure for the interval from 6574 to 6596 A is 6575.79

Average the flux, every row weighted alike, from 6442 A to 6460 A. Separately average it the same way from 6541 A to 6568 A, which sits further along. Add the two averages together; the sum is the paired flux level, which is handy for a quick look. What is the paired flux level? 19.3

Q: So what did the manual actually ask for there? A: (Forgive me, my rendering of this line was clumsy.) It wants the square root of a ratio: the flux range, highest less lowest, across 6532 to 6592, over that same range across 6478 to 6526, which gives 1.1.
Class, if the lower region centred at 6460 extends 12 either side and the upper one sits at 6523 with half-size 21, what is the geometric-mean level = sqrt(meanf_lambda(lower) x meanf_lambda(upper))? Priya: 9.514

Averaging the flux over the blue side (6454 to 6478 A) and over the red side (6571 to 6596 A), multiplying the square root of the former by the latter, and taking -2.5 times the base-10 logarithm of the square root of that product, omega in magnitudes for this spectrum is -1.86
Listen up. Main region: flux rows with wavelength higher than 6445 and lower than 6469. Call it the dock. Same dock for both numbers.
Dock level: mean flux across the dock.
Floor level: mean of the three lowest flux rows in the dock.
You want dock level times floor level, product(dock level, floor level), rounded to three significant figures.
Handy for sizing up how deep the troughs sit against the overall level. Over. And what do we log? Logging 91.0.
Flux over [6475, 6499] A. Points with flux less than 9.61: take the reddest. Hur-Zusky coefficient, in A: 6497.52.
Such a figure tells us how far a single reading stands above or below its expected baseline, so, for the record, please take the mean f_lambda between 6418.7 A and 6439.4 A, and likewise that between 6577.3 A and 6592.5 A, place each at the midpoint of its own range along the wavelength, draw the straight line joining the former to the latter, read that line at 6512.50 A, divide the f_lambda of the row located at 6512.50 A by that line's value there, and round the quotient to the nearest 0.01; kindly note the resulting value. 0.98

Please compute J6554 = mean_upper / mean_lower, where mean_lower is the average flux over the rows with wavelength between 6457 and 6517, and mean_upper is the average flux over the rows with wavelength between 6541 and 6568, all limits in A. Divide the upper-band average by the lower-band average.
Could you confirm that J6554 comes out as 1.00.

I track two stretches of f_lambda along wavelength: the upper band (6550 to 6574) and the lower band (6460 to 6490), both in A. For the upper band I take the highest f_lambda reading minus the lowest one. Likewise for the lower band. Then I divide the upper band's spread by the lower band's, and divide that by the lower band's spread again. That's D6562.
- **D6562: 2.2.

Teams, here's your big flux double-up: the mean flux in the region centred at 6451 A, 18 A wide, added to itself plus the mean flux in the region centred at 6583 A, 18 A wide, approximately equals 29.6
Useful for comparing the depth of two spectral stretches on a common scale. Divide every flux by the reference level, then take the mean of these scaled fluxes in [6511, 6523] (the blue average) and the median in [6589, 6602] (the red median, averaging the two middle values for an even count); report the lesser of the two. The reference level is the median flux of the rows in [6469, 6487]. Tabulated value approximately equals 0.955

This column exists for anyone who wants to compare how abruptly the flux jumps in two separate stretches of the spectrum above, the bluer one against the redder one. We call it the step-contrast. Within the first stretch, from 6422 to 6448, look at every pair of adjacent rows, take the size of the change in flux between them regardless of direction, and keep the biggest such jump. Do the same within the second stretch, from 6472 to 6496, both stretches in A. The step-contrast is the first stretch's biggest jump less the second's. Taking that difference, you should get -0.16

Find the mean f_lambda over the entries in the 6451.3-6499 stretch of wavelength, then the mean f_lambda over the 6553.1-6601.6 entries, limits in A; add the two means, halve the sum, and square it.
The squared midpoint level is 91.5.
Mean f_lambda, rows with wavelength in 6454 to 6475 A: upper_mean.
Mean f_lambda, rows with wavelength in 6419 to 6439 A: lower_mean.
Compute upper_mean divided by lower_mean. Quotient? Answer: 1.00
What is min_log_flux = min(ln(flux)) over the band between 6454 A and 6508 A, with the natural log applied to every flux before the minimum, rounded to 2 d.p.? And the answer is 2.17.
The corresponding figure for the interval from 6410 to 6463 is 2.23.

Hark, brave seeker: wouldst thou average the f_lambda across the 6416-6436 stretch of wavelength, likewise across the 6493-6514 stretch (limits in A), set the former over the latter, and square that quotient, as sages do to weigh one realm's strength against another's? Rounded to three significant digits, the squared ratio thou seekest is 1.09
